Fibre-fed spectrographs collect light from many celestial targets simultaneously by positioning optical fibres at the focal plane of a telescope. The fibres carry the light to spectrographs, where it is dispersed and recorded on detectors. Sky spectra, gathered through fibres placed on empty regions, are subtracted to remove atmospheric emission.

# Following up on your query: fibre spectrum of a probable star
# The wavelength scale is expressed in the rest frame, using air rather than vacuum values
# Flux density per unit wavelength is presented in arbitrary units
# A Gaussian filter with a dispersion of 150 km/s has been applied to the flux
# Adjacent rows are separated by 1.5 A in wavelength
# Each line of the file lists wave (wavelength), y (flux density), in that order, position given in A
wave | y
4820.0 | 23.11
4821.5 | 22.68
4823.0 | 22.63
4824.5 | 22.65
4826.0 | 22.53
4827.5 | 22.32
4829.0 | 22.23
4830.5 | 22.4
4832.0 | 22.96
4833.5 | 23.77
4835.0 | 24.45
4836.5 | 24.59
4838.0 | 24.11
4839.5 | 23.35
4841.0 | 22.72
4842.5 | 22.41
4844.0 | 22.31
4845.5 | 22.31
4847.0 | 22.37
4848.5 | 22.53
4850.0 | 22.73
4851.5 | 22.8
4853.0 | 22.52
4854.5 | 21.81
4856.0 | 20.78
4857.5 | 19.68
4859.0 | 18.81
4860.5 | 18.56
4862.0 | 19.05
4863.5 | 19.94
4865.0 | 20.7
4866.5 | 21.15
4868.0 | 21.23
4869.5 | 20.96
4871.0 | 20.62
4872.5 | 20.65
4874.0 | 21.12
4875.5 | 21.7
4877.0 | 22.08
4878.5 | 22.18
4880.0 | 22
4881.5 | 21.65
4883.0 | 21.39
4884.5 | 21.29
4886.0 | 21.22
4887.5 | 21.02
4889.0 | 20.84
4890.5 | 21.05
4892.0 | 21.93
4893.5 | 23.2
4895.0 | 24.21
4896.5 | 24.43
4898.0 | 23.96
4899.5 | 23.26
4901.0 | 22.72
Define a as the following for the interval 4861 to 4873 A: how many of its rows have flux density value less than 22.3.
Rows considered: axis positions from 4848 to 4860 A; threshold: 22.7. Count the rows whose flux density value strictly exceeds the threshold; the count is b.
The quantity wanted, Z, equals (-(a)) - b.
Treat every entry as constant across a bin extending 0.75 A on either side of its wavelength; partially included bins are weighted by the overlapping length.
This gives -10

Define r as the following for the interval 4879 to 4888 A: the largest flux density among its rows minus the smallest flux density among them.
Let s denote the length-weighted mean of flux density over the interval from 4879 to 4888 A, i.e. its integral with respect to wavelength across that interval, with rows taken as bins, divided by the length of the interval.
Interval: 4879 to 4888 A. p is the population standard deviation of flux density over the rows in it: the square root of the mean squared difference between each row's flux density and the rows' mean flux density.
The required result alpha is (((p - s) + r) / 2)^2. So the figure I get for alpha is 102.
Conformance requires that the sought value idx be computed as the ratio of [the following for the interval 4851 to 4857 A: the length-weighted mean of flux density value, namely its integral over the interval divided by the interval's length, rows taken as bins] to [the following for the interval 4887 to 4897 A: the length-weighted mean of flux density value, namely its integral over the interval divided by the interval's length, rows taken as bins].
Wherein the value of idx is 0.98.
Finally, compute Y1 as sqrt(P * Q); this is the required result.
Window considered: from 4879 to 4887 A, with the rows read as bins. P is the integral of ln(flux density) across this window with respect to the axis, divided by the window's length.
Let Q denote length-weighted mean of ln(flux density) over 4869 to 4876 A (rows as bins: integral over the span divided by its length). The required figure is 3.06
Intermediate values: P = 3.07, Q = 3.04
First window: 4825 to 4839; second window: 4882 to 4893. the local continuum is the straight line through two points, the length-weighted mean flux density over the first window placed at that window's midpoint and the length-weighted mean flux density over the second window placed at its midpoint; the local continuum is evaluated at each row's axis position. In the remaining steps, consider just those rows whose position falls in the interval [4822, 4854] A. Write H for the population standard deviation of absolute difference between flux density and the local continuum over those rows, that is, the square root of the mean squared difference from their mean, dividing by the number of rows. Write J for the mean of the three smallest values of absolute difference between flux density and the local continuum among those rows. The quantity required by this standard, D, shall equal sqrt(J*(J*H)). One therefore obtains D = 0.06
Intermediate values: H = 0.42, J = 0.09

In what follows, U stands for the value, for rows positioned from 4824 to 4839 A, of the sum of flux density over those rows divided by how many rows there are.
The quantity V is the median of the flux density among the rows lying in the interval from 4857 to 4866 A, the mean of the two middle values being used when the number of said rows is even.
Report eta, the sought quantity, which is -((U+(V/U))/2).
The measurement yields -12.0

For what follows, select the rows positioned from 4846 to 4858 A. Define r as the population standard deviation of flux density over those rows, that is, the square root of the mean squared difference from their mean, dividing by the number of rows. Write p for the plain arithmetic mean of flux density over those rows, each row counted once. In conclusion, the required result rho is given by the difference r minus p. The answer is -20.9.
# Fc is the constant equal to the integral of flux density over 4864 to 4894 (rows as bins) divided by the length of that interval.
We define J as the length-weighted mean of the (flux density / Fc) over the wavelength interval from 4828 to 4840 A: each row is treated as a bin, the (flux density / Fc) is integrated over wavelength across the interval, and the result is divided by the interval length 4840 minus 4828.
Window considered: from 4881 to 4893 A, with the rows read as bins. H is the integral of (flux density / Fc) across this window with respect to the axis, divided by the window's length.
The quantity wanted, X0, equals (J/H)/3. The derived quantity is 0.37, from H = 1.00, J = 1.10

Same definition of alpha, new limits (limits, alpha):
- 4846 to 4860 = 65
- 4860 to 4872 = 70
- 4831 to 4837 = 116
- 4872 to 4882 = 96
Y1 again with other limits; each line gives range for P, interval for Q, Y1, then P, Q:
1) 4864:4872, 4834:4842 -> 3.10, 3.04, 3.17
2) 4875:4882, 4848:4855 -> 3.10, 3.09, 3.11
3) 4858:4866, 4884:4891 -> 3.01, 2.97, 3.05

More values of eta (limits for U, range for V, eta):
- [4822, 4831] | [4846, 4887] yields -11.7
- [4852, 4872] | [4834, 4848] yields -10.8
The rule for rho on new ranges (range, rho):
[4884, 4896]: -20.7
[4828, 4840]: -22.6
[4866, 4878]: -20.7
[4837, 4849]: -22.2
